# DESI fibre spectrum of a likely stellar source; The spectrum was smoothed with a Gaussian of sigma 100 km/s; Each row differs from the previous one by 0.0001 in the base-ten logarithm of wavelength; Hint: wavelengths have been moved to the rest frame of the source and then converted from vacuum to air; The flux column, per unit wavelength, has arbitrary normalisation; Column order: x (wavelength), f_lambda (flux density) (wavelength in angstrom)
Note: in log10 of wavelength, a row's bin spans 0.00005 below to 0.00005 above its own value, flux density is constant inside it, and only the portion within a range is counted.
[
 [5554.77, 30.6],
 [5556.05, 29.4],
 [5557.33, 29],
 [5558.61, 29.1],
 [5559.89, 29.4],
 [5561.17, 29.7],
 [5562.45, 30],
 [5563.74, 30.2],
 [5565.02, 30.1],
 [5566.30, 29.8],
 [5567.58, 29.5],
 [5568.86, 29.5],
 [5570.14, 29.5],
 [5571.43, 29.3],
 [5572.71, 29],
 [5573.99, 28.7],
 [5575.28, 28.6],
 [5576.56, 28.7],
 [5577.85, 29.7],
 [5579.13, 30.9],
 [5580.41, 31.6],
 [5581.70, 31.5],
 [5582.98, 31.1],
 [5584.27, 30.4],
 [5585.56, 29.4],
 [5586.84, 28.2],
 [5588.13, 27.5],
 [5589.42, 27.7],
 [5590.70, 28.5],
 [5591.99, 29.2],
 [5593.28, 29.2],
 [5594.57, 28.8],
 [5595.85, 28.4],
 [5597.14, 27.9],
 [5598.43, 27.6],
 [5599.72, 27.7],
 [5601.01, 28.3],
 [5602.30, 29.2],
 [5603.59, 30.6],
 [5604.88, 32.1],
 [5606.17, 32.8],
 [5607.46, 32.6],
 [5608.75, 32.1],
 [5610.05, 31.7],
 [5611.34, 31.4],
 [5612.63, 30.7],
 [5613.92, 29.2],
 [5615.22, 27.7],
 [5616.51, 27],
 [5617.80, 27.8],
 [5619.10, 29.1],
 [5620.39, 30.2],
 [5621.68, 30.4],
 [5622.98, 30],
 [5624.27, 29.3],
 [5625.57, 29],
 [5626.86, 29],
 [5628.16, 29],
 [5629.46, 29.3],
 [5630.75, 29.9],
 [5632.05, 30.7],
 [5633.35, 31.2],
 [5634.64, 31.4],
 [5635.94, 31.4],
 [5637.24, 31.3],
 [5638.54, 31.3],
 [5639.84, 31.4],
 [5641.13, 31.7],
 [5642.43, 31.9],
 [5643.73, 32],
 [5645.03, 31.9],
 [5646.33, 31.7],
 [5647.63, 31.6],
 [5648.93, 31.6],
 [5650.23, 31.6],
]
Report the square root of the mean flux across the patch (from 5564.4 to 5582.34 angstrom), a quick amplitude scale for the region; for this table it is 5.45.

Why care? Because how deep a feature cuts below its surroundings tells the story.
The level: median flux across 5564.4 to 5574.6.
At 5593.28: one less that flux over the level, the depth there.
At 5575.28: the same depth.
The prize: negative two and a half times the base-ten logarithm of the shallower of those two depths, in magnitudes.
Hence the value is 5.0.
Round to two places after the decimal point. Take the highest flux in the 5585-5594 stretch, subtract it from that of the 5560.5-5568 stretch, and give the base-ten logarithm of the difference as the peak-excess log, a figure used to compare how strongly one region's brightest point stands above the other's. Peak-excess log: -0.10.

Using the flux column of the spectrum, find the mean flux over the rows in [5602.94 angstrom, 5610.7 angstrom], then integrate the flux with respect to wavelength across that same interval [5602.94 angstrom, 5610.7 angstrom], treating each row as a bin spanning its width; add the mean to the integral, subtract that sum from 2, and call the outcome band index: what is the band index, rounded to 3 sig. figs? -278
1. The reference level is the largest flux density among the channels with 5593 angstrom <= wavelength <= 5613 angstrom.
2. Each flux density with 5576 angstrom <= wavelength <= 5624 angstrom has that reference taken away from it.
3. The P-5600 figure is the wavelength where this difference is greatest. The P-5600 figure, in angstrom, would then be 5606.17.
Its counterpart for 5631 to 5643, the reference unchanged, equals 5642.43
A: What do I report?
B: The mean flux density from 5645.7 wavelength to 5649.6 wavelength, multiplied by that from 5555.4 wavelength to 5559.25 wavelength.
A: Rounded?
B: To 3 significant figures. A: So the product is 923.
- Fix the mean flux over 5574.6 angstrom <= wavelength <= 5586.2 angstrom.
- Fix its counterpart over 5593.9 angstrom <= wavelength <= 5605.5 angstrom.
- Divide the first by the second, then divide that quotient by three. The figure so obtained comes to 0.348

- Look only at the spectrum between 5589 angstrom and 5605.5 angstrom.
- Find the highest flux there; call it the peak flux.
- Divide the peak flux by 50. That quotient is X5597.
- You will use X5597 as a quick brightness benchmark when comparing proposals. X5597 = 0.64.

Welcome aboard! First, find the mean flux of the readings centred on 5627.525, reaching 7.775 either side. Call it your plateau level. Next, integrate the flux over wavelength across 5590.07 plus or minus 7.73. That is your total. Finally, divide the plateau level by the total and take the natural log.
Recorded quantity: -2.70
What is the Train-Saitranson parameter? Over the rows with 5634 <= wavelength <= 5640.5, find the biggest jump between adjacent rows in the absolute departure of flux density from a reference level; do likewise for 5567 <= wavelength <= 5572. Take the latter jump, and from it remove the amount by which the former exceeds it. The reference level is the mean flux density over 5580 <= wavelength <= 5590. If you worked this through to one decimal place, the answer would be 0.3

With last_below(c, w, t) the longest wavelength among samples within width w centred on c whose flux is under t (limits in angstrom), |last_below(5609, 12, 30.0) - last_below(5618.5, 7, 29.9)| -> 5.2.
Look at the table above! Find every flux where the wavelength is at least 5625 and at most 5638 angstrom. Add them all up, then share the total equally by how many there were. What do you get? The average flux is 30.2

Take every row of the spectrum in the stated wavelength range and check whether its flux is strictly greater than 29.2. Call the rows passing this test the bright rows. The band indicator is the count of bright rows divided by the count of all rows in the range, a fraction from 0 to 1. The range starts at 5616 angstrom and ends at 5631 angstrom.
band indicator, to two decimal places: 0.50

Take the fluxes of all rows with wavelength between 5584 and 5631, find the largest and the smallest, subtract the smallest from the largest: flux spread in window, 5.8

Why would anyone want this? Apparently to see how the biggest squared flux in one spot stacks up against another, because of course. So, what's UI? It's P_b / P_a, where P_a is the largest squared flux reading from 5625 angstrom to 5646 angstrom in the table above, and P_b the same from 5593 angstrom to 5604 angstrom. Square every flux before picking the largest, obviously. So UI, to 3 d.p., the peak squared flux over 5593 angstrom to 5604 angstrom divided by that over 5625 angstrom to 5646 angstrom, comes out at 0.914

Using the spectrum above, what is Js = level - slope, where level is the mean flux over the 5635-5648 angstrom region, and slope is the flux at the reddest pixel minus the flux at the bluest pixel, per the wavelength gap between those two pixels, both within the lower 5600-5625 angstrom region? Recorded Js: 31.6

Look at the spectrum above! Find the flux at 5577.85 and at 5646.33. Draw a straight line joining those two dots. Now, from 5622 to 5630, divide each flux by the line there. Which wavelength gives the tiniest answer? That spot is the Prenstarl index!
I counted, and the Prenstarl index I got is 5628.16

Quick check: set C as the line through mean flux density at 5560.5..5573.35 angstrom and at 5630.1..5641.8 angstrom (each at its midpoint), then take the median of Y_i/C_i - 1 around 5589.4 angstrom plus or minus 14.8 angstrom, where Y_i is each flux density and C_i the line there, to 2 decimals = -0.04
